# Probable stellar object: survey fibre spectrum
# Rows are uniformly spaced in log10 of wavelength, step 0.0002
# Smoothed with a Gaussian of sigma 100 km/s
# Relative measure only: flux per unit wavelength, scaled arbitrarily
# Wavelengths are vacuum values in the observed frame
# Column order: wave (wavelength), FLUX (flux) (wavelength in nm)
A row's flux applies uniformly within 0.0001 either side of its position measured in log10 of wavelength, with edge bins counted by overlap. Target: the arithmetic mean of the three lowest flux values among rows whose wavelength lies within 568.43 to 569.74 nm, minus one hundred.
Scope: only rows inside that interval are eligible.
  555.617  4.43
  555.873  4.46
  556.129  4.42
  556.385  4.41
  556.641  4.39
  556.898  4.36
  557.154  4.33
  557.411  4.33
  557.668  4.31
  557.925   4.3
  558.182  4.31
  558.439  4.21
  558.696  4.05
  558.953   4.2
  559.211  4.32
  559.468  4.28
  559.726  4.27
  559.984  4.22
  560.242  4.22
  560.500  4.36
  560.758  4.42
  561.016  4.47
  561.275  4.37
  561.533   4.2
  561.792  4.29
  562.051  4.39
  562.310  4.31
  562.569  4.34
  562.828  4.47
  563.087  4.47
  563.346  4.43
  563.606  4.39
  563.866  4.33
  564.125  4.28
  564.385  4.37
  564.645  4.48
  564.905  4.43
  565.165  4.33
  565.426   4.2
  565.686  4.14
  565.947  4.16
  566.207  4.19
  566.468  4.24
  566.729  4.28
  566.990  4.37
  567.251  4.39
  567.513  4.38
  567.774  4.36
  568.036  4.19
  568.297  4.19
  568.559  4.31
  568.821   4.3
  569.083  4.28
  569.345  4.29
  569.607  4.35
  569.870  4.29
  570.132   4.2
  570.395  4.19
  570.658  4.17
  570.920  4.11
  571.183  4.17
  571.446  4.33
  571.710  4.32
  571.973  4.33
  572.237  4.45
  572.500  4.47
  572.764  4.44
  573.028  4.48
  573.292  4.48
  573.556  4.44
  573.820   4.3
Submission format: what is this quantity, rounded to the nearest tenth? -95.7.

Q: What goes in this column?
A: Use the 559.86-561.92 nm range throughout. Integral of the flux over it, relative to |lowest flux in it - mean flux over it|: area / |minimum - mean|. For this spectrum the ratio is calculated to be 75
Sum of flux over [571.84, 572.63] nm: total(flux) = 13.25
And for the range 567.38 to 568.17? 12.93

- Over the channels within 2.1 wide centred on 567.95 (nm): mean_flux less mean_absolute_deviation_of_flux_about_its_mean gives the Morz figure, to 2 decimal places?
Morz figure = 4.25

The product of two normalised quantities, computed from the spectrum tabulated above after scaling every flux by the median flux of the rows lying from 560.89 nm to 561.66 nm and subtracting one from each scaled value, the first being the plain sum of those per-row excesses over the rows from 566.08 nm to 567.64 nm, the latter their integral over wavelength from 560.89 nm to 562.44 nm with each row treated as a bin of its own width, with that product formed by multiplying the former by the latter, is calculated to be 0.0010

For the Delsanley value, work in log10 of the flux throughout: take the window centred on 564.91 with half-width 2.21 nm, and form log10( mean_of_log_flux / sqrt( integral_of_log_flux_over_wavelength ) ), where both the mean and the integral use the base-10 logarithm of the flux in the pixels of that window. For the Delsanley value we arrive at -0.42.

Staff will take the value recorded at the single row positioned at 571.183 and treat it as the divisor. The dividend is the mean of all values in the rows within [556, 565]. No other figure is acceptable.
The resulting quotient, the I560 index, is 1.04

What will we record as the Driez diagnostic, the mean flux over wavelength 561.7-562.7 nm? 4.33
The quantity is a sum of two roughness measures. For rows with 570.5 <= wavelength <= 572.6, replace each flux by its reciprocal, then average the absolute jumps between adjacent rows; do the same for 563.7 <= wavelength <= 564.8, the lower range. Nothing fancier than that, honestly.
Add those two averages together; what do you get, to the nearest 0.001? 0.008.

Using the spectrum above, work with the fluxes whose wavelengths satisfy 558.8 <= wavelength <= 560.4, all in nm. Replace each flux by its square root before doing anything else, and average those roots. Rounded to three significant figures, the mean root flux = 2.06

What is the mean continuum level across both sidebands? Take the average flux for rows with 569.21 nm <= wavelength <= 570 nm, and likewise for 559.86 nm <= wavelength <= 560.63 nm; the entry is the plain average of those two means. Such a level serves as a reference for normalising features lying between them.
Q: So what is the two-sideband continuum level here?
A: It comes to 4.288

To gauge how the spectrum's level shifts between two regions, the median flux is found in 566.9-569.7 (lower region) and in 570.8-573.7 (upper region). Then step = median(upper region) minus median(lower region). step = 0.13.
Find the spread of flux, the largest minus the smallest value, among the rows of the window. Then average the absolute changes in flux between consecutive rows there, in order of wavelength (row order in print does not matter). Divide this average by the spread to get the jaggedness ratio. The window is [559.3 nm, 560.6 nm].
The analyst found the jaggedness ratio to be 0.357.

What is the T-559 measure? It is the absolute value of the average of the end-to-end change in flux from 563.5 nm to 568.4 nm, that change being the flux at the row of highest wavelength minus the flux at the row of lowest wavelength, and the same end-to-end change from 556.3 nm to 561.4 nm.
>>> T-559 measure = 0.12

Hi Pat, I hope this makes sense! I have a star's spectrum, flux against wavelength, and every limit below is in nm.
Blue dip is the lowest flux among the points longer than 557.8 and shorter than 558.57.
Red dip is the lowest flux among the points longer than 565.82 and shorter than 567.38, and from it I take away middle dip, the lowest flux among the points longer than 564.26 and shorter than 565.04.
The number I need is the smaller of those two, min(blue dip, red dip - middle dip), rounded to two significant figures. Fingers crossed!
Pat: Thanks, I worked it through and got -0.21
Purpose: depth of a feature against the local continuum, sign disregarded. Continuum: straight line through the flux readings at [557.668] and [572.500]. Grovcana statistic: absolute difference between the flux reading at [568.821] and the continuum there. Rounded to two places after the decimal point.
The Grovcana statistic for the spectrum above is 0.13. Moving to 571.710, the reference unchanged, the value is 0.14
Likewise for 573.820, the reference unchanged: 0.18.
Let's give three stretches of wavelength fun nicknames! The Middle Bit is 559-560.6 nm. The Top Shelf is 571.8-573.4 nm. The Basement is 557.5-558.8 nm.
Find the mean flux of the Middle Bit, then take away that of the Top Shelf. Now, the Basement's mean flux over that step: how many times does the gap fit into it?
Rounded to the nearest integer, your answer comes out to -26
